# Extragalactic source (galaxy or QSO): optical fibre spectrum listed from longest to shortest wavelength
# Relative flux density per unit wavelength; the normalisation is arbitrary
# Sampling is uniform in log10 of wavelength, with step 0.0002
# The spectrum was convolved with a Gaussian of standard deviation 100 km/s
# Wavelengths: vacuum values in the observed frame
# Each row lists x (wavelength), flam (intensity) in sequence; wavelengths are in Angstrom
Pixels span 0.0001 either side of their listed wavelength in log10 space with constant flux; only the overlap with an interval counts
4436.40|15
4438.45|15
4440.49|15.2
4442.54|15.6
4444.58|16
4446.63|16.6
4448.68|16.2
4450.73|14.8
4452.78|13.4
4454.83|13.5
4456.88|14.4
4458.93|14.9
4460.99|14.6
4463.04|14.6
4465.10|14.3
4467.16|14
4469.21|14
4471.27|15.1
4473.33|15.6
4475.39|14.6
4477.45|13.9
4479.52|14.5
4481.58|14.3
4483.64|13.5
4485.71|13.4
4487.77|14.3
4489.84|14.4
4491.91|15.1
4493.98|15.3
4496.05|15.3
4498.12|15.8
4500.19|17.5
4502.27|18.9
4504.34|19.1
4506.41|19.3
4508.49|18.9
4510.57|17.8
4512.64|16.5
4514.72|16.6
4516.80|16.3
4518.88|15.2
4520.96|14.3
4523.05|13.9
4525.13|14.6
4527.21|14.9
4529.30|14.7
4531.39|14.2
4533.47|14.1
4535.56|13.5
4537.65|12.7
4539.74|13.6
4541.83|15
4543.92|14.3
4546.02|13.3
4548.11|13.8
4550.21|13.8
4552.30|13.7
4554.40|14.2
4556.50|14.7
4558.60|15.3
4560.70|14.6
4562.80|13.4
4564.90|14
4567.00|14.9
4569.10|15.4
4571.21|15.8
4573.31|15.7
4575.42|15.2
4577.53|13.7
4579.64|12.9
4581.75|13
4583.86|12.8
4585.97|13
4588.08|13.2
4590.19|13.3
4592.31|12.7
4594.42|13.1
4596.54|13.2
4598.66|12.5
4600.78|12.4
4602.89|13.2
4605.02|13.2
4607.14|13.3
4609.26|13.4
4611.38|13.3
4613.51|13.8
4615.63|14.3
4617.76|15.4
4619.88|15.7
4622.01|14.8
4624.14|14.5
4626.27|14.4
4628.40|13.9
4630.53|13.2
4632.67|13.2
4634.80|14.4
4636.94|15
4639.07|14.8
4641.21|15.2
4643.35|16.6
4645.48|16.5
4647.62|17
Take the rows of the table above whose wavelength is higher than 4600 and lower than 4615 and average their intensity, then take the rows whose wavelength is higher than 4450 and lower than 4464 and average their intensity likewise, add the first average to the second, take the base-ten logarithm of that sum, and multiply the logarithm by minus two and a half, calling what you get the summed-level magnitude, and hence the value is -3.60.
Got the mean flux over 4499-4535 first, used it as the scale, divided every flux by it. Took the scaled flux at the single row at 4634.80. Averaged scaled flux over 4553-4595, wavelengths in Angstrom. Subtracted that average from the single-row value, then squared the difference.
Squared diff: 0.0005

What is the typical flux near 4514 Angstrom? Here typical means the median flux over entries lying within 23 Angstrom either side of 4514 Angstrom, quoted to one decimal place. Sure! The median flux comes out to 15.3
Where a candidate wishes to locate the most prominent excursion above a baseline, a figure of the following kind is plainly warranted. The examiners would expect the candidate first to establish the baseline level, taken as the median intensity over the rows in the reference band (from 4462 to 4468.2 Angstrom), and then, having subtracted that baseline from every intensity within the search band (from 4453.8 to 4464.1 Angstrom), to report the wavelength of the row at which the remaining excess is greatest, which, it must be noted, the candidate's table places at 4458.93 Angstrom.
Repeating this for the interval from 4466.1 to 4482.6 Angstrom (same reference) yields 4473.33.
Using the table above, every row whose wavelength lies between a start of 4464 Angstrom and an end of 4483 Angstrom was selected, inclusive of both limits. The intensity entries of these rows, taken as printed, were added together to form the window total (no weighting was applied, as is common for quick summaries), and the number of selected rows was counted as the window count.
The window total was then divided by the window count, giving 14.5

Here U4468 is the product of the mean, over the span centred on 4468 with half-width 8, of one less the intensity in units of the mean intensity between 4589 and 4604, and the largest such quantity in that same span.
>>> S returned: 0.0110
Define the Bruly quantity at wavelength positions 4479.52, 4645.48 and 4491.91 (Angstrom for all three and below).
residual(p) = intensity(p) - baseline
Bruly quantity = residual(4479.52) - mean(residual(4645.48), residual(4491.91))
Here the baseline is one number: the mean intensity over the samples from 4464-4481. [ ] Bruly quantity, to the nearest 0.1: -1.3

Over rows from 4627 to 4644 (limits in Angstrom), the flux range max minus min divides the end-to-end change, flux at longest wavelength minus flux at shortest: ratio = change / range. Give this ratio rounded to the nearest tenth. 0.8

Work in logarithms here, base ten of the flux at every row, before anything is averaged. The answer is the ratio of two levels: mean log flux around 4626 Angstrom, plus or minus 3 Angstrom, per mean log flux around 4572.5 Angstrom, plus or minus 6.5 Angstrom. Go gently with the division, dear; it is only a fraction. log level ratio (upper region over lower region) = 0.98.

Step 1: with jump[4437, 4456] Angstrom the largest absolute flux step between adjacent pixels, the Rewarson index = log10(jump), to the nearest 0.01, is 0.15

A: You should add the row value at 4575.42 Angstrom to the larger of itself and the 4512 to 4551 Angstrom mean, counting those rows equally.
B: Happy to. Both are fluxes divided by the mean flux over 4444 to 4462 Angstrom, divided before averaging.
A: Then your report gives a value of 2.04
